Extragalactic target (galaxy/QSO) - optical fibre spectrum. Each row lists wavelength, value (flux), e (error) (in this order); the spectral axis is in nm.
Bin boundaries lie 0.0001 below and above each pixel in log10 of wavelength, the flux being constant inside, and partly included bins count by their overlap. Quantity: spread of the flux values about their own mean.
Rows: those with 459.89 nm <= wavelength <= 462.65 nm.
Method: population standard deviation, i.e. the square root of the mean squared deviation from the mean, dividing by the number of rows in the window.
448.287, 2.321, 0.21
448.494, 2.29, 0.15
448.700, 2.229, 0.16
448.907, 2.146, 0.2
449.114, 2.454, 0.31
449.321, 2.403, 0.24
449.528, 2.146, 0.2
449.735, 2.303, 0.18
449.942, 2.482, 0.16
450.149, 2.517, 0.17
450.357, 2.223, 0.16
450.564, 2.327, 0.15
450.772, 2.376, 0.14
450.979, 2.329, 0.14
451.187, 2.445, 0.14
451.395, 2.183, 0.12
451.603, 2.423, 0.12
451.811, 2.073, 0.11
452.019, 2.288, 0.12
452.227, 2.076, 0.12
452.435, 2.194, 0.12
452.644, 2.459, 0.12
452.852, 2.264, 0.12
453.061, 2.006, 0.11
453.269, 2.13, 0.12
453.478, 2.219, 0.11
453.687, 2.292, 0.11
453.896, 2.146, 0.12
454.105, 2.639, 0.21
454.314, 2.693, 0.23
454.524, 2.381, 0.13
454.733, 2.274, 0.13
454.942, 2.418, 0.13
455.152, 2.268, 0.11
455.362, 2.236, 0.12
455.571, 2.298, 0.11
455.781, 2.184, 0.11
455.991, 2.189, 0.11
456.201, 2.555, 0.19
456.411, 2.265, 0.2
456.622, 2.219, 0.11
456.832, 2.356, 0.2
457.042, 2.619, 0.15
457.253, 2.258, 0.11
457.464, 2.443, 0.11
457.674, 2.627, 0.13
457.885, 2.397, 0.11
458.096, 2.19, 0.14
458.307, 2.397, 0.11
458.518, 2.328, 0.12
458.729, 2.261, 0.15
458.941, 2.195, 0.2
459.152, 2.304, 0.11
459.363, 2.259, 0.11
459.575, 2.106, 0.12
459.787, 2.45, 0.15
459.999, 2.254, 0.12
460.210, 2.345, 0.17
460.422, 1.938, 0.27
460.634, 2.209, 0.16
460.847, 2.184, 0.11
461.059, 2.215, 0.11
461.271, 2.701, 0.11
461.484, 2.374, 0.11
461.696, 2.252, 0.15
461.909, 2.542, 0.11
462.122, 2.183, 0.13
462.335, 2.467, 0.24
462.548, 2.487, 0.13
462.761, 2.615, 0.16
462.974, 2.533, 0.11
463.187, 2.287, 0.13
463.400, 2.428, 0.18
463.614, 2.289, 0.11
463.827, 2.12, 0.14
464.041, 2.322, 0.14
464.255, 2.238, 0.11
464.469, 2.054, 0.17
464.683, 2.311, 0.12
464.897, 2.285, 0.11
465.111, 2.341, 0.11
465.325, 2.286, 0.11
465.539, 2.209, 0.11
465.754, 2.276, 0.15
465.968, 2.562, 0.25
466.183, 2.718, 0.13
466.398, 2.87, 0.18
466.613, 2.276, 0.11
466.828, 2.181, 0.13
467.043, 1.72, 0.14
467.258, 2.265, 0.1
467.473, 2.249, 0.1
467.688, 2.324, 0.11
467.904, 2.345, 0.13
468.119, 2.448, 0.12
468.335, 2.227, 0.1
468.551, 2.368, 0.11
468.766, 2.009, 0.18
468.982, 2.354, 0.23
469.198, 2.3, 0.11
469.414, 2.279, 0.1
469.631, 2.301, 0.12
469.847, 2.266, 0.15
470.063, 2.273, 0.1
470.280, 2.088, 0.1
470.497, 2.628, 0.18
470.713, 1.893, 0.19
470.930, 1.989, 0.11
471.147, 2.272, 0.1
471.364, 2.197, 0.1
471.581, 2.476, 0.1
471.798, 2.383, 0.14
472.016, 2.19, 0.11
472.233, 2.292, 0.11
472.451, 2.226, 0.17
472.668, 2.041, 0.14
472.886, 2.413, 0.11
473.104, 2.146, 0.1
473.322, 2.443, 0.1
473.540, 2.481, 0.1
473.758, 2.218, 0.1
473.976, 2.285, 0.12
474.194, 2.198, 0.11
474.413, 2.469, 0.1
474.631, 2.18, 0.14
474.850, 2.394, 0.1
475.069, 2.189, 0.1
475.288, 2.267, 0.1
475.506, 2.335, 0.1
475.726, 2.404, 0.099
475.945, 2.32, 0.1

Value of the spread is 0.189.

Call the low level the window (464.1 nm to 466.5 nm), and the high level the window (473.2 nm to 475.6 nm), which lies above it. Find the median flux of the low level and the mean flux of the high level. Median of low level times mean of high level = 5.29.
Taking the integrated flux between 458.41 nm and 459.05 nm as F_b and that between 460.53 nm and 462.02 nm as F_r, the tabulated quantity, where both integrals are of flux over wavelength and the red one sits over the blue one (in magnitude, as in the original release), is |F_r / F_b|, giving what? 2.4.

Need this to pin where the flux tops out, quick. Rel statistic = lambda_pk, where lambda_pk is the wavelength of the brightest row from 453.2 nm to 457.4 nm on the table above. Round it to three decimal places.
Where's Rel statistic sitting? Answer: 454.314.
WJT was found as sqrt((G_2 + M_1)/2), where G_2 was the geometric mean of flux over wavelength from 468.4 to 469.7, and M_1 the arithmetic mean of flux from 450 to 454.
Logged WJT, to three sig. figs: 1.50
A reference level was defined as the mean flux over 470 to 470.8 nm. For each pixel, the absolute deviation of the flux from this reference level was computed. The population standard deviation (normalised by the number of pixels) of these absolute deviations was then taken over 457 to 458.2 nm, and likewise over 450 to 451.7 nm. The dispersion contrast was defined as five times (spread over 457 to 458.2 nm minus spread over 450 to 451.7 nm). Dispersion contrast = 0.30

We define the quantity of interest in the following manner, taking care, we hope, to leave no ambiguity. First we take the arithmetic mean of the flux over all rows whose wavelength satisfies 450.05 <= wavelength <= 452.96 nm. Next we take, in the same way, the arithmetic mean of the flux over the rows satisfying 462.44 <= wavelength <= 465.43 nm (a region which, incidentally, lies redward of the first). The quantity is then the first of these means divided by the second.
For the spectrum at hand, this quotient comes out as 0.99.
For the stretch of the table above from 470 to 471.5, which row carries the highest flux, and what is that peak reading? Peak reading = 2.628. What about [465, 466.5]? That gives 2.87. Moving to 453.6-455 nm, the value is 2.693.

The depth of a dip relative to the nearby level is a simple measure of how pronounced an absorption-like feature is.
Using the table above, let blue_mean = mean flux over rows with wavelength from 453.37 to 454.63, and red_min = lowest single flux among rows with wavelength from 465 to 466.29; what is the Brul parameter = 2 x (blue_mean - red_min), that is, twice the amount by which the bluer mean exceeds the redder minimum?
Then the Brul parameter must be 0.37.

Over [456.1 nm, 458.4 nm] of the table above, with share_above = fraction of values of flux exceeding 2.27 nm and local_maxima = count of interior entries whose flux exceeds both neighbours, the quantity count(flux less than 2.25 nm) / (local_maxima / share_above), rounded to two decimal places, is 0.64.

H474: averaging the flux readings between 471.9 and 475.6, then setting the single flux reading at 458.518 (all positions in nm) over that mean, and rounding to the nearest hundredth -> 1.02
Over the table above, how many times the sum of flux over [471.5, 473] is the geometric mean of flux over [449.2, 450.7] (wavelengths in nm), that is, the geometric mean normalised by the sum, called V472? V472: 0.146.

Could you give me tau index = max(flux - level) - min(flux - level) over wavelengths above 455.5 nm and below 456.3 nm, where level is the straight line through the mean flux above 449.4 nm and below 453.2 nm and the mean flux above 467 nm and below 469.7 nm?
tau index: 0.372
